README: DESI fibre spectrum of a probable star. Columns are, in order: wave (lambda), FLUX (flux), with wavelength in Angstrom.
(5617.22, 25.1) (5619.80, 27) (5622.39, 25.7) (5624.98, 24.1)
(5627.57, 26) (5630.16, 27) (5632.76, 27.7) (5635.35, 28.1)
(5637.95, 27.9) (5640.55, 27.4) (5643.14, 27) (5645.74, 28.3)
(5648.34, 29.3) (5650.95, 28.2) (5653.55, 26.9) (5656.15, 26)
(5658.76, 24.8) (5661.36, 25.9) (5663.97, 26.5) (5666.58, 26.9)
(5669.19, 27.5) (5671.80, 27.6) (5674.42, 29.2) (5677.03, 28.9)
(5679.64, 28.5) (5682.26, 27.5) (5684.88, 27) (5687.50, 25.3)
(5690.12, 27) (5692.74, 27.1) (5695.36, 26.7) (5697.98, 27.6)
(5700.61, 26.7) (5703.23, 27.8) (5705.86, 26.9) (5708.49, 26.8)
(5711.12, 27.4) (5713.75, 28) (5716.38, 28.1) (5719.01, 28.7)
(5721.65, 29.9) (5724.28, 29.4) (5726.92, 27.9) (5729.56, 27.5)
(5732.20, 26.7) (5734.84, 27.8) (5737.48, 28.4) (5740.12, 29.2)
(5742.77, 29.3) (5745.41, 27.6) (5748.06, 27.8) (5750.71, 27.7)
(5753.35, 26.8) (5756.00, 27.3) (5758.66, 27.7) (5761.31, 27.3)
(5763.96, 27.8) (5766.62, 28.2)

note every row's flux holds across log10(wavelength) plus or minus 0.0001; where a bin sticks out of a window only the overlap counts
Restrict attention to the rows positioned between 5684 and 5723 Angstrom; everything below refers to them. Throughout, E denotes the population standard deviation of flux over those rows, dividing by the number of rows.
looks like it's 1.01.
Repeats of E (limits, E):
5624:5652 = 1.32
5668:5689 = 1.15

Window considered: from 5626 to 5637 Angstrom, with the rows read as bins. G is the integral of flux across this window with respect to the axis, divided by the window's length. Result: 27.1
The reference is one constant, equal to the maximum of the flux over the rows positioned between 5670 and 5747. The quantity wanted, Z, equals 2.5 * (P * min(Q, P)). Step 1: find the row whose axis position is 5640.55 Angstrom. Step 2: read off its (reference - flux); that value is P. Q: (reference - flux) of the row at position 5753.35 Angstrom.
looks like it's 15.6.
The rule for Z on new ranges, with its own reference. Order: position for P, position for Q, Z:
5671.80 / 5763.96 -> 12.1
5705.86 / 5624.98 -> 22.5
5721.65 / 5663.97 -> 0.0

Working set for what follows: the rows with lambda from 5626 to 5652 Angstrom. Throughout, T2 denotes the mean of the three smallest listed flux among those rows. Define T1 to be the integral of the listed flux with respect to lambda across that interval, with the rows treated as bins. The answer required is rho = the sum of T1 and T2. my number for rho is 745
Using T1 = 719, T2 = 26.7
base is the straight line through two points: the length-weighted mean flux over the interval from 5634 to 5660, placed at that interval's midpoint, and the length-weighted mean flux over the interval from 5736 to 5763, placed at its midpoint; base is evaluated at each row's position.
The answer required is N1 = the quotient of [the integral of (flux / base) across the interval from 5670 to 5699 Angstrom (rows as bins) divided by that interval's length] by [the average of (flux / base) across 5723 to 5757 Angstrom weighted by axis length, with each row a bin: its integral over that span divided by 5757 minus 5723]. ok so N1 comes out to 0.99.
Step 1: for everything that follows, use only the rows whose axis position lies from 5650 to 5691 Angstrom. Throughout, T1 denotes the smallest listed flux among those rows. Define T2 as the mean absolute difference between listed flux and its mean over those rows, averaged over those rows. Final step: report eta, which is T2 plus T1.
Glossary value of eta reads 25.8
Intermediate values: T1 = 24.8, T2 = 1.0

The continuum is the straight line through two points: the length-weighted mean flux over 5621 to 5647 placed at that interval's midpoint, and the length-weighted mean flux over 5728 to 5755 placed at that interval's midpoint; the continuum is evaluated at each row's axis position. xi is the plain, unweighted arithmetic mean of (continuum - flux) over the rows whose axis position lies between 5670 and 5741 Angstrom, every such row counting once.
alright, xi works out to -0.20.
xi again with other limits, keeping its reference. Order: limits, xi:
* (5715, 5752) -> -0.48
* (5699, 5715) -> 0.30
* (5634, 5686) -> -0.32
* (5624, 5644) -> 0.02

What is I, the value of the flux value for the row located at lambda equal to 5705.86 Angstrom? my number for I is 26.9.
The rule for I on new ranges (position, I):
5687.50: 25.3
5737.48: 28.4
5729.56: 27.5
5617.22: 25.1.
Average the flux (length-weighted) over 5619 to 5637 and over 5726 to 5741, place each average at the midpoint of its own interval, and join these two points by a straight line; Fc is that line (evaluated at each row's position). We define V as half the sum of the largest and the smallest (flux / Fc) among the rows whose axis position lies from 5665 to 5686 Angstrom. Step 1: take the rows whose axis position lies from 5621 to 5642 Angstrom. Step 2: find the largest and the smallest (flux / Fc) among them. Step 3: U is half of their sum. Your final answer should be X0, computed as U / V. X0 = 0.95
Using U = 0.98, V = 1.03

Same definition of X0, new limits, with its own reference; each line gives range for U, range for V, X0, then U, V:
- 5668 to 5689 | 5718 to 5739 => 0.98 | 1.00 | 1.02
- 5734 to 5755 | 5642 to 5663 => 0.99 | 1.00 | 1.01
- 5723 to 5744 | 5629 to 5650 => 0.96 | 1.01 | 1.05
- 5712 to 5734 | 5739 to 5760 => 1.02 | 1.02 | 1.00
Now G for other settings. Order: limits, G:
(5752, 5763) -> 27.3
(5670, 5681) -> 28.5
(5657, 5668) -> 26.0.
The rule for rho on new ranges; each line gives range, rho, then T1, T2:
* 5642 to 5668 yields 727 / 701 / 25.6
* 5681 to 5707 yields 727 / 701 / 26.2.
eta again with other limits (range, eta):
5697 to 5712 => 27.1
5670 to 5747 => 26.1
